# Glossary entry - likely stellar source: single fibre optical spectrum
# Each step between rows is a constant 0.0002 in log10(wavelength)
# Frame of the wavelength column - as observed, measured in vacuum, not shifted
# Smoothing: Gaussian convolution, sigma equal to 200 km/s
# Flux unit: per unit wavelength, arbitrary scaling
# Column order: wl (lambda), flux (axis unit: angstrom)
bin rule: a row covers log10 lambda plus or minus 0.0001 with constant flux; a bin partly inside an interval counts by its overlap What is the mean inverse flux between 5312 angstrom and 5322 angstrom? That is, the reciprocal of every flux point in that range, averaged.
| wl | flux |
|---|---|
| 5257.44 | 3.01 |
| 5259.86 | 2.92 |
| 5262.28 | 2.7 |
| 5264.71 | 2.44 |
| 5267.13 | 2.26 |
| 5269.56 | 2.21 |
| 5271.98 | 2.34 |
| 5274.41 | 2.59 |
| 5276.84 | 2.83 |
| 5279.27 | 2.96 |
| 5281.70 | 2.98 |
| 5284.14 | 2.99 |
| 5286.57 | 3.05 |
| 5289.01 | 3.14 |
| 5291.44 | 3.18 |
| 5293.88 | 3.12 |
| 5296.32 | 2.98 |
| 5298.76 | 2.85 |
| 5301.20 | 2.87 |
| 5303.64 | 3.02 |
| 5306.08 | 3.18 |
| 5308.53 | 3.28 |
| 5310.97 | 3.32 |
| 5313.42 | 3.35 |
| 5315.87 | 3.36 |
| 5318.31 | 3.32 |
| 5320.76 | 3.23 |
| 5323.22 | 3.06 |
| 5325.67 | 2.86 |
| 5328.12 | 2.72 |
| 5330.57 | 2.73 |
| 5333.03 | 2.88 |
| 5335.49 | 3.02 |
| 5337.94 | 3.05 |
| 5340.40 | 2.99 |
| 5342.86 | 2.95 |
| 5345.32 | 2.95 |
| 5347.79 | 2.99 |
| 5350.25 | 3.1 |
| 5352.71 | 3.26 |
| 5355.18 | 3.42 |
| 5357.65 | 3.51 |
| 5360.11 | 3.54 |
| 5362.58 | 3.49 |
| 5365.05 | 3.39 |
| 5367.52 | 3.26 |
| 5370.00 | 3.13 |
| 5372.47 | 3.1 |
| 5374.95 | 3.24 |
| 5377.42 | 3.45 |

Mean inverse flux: 0.30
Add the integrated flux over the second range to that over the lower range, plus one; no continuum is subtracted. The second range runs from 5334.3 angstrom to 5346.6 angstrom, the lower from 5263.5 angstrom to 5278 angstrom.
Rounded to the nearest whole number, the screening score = 73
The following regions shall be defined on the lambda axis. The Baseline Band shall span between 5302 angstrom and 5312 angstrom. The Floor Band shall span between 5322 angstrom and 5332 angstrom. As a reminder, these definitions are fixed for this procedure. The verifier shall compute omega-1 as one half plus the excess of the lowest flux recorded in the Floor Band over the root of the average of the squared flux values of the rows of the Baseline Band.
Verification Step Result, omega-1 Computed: 0.0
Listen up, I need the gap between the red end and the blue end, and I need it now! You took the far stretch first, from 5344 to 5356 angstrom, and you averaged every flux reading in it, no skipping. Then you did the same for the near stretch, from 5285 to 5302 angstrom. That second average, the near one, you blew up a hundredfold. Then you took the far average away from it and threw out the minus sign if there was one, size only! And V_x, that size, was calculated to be 300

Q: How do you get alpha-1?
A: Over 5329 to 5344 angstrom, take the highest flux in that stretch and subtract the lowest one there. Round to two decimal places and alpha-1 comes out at 0.32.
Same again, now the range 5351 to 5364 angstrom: 0.28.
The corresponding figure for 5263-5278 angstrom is 0.62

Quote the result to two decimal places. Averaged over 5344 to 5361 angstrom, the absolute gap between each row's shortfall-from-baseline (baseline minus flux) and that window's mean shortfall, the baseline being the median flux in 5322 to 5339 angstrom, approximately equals 0.21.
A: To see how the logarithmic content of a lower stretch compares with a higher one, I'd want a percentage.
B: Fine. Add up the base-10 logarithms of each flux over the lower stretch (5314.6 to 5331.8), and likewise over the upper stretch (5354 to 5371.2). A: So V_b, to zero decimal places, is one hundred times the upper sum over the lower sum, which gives 110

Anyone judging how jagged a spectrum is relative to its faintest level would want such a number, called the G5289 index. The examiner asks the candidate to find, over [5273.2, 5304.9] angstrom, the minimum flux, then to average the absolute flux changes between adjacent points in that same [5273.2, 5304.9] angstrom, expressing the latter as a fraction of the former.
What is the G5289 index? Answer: 0.035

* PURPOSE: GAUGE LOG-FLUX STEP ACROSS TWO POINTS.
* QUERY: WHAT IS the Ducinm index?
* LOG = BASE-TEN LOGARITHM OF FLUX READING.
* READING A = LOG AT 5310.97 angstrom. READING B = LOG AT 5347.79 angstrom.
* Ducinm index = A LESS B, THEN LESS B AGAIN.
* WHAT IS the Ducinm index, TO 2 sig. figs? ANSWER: -0.43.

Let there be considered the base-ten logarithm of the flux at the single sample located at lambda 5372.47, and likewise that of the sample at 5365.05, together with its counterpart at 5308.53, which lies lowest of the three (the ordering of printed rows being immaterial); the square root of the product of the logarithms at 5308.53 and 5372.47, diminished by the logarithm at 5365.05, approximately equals -0.027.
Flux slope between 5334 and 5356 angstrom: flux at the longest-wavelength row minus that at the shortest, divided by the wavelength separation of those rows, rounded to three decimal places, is 0.020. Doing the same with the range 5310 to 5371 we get -0.003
